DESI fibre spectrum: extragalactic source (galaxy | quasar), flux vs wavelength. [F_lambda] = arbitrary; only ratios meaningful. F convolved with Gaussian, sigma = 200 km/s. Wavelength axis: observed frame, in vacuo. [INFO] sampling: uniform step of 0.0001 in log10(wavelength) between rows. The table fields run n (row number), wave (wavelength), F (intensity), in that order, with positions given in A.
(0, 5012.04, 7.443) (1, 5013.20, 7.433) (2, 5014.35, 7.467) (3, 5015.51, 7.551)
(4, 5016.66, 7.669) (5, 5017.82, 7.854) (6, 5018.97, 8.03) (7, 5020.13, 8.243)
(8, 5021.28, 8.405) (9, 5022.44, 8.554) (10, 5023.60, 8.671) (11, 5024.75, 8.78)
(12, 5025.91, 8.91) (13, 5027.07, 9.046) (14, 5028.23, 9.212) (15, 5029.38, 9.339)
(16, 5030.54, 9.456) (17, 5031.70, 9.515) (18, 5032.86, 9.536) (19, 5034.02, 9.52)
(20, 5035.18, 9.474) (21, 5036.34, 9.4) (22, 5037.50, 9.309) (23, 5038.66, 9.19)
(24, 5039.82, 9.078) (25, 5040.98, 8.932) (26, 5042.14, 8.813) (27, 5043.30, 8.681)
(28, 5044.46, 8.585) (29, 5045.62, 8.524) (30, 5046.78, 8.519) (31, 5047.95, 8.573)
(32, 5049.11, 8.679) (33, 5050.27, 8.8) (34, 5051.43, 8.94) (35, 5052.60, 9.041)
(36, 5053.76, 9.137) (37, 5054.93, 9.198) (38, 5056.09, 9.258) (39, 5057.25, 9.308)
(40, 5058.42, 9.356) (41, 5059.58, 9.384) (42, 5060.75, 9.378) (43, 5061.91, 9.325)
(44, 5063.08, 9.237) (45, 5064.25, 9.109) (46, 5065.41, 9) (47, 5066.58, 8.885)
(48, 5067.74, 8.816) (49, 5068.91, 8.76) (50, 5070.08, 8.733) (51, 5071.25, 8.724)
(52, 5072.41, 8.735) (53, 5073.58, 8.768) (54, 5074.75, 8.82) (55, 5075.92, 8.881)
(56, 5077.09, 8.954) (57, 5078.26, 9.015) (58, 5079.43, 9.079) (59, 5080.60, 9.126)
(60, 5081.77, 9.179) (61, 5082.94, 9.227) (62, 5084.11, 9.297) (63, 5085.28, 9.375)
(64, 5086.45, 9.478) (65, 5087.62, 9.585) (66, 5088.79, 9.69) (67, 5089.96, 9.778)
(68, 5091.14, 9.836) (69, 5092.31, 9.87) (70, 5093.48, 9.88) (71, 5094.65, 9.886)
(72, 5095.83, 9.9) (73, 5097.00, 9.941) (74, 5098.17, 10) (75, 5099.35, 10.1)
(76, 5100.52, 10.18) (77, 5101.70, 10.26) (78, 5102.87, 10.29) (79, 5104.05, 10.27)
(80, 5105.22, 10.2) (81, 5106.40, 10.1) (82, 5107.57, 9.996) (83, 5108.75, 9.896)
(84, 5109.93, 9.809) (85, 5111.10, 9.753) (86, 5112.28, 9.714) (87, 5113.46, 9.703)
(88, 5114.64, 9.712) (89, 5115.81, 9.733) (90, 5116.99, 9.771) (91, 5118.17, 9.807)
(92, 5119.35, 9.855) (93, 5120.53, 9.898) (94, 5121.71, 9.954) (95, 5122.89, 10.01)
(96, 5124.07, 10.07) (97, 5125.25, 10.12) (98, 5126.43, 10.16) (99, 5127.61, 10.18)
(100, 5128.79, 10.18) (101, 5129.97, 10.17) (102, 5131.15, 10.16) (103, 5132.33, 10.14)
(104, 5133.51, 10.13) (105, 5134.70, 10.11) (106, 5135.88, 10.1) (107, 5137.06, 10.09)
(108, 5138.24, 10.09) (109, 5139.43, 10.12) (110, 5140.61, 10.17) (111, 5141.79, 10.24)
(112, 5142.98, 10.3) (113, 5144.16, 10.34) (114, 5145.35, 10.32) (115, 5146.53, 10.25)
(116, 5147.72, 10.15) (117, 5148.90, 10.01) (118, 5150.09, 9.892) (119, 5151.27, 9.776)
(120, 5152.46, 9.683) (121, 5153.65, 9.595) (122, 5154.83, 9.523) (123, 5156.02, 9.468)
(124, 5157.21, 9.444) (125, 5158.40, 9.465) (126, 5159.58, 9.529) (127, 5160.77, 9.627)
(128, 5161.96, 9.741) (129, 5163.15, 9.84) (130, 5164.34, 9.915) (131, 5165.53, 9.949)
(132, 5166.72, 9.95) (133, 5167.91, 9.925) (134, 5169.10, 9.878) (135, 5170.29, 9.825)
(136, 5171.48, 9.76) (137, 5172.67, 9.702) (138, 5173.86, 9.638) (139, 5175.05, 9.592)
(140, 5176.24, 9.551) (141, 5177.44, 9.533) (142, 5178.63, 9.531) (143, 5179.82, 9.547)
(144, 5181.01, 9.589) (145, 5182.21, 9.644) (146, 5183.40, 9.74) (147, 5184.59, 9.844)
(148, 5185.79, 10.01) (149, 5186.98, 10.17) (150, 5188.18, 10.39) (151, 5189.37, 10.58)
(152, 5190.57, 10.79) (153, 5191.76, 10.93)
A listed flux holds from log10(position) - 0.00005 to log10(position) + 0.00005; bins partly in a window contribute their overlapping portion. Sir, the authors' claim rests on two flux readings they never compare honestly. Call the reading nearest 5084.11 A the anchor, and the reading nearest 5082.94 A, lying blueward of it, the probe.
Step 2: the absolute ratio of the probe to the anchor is 0.99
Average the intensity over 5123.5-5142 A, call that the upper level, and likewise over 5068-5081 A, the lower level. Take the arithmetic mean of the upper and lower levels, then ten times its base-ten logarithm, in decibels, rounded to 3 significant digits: 9.78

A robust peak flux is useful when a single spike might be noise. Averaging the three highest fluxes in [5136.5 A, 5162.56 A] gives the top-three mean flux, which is 10.3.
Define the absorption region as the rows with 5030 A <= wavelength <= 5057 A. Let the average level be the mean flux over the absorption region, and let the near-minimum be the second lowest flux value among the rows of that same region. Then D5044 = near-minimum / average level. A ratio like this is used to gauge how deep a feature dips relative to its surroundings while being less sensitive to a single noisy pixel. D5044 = 0.94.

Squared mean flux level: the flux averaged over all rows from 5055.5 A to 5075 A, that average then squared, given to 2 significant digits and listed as 82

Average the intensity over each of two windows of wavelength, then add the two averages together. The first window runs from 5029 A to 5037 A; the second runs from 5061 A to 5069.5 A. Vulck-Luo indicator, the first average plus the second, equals 18.5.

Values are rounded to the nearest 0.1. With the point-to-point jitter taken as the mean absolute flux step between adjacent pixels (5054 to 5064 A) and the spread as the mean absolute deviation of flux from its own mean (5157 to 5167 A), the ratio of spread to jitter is 3.8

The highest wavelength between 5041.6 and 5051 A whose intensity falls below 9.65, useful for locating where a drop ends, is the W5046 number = 5050.27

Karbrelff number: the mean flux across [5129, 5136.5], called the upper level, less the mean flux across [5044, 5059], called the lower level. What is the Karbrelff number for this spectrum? 1.22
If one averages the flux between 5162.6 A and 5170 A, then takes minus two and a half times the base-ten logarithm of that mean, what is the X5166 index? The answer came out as -2.490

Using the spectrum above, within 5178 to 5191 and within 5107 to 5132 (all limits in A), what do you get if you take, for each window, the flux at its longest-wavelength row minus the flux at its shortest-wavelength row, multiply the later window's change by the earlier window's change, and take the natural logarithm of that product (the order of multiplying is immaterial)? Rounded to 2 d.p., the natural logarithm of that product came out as -1.58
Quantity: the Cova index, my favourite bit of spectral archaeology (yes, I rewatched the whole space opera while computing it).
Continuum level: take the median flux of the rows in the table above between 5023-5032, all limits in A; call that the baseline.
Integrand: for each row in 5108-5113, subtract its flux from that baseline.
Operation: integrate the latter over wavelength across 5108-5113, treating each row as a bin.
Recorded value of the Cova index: -3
